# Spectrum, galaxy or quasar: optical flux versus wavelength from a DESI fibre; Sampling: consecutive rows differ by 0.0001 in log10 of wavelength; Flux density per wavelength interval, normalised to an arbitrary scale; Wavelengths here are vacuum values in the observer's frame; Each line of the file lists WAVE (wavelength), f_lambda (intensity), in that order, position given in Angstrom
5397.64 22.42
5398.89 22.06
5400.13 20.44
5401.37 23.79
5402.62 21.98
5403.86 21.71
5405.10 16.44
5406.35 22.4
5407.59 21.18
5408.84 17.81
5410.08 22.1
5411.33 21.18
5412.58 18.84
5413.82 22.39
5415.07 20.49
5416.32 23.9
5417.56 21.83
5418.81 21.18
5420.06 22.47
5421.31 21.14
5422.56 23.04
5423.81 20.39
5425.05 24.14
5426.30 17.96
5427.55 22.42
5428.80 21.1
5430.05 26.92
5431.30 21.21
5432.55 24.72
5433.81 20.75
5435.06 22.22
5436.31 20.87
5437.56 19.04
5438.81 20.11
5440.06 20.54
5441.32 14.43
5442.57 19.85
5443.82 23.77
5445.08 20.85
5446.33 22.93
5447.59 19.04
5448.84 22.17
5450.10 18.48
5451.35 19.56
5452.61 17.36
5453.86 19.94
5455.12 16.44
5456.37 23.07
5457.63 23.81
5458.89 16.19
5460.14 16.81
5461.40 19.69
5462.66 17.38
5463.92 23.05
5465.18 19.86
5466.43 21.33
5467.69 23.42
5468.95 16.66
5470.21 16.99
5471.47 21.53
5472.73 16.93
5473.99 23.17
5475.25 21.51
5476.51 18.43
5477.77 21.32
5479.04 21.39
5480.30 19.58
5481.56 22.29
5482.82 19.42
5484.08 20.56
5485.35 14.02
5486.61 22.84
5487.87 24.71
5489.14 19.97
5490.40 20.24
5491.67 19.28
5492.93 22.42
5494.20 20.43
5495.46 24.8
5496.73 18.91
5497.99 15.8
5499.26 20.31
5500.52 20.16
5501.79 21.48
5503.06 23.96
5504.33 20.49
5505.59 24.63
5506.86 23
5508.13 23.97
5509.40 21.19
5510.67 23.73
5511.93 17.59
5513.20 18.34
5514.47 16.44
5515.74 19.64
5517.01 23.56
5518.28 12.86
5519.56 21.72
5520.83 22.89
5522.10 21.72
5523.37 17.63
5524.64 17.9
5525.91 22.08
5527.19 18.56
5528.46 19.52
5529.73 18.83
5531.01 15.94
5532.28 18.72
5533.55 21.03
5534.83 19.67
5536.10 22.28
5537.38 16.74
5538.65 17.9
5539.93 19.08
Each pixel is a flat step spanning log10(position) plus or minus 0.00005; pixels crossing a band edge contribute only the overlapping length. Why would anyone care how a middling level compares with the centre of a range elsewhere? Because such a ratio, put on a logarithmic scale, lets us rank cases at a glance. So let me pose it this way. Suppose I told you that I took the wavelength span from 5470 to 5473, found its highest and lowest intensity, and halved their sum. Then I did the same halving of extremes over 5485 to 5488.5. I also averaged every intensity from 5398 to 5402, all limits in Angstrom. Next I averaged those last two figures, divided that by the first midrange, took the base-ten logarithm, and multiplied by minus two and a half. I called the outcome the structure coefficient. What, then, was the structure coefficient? -0.08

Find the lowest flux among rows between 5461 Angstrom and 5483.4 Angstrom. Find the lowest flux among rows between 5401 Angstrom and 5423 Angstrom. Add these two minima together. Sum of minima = 33.1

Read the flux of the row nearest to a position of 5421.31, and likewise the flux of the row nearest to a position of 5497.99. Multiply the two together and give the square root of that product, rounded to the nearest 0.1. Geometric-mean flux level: 18.3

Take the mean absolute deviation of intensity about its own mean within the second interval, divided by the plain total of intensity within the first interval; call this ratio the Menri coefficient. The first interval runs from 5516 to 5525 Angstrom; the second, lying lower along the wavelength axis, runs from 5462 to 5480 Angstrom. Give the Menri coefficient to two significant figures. 0.016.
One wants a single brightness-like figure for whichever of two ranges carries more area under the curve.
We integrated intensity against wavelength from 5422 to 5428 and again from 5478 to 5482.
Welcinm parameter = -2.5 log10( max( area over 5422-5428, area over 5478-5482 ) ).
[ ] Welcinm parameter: -5.3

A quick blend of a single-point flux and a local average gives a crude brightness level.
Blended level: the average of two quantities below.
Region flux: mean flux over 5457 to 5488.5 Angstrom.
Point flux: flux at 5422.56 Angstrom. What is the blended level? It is 21.6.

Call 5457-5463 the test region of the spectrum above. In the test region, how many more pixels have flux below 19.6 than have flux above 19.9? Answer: 2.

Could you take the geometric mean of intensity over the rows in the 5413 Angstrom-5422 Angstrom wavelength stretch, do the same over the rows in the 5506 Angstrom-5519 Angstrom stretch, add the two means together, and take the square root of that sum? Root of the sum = 6.45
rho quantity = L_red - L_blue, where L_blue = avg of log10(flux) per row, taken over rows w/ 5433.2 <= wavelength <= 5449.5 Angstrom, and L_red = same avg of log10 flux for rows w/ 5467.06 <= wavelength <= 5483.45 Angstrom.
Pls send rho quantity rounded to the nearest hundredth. -0.01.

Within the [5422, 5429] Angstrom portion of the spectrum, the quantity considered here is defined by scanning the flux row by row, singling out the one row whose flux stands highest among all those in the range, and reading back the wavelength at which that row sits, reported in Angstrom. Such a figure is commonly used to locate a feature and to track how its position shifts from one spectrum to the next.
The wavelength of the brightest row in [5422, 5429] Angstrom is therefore 5425.05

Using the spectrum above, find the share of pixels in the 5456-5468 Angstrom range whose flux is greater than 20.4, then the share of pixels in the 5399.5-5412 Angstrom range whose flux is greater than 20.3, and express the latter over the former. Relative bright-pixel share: 1.6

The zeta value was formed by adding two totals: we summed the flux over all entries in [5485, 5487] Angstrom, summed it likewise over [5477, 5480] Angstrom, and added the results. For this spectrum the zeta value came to 79.6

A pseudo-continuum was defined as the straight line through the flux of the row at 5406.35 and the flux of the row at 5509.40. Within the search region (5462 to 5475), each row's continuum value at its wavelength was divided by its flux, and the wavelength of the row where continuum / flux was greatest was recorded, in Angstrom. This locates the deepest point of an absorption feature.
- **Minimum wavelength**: 5468.95 Angstrom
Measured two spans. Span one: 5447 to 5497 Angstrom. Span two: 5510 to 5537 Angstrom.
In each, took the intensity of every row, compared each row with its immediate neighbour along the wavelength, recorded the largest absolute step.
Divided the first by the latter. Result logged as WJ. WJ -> 0.82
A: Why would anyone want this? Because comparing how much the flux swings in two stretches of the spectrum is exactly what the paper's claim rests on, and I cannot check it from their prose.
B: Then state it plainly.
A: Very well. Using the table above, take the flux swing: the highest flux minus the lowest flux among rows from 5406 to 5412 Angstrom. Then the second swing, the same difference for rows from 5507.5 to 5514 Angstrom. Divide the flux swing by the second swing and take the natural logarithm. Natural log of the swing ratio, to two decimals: -0.33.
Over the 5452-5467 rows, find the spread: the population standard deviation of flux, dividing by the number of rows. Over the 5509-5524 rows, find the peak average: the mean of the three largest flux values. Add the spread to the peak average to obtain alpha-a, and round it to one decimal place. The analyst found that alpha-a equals 26.0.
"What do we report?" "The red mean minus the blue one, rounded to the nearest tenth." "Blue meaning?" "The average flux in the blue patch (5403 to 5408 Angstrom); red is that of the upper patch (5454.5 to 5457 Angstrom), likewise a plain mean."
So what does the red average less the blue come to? -0.7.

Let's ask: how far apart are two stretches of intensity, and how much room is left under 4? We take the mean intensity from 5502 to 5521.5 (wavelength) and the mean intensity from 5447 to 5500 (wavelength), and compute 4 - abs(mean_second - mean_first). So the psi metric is 3.1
